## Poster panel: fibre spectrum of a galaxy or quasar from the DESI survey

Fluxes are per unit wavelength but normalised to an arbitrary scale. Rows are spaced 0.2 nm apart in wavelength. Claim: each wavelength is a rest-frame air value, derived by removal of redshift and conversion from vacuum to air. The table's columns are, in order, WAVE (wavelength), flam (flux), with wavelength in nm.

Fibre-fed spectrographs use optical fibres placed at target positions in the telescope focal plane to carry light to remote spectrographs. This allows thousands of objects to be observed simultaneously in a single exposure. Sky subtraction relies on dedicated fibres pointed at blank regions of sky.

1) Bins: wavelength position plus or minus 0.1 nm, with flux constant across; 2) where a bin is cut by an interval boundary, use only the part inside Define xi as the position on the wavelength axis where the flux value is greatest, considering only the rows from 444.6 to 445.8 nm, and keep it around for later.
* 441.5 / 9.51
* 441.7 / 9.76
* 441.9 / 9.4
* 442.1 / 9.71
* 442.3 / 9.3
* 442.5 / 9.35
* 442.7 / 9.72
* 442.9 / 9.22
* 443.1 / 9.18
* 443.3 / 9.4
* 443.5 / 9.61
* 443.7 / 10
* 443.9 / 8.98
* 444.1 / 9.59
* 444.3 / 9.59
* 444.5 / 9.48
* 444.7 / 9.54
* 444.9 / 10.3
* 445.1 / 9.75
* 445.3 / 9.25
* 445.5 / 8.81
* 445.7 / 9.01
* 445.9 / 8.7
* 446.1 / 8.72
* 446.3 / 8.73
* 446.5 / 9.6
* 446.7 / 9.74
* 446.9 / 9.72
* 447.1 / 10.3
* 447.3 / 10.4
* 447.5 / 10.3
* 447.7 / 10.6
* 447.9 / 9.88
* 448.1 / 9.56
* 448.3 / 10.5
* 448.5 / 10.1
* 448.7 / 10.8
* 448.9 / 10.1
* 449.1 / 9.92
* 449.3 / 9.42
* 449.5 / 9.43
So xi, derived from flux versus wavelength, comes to 444.9 nm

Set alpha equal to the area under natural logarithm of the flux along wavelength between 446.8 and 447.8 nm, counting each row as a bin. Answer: 2.33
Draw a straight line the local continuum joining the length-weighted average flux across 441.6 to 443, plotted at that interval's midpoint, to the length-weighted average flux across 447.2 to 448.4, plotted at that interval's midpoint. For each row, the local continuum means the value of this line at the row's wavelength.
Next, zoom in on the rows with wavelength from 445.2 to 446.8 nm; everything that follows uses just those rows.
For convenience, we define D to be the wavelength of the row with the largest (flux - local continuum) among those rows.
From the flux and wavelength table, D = 446.7 nm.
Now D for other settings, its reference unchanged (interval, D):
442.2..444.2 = 443.7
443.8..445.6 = 444.9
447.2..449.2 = 448.7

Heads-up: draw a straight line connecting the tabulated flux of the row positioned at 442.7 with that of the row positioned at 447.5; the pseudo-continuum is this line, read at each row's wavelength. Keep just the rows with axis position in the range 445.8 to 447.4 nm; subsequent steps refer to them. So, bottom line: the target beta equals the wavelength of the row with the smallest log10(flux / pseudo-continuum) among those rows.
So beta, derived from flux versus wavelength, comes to 446.3 nm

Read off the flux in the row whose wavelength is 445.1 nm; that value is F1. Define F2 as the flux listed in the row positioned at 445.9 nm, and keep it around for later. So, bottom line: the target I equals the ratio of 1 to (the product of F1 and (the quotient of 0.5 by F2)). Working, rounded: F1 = 9.75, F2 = 8.7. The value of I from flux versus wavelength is 1.78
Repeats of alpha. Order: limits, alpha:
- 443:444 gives 2.24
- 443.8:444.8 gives 2.24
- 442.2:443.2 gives 2.24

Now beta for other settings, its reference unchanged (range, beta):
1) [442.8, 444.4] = 443.9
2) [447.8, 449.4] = 449.3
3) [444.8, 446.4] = 446.3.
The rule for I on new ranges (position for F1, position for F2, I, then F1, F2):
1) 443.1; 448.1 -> 2.08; 9.18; 9.56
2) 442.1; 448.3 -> 2.16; 9.71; 10.5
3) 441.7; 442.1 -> 1.99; 9.76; 9.71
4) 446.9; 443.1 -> 1.89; 9.72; 9.18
